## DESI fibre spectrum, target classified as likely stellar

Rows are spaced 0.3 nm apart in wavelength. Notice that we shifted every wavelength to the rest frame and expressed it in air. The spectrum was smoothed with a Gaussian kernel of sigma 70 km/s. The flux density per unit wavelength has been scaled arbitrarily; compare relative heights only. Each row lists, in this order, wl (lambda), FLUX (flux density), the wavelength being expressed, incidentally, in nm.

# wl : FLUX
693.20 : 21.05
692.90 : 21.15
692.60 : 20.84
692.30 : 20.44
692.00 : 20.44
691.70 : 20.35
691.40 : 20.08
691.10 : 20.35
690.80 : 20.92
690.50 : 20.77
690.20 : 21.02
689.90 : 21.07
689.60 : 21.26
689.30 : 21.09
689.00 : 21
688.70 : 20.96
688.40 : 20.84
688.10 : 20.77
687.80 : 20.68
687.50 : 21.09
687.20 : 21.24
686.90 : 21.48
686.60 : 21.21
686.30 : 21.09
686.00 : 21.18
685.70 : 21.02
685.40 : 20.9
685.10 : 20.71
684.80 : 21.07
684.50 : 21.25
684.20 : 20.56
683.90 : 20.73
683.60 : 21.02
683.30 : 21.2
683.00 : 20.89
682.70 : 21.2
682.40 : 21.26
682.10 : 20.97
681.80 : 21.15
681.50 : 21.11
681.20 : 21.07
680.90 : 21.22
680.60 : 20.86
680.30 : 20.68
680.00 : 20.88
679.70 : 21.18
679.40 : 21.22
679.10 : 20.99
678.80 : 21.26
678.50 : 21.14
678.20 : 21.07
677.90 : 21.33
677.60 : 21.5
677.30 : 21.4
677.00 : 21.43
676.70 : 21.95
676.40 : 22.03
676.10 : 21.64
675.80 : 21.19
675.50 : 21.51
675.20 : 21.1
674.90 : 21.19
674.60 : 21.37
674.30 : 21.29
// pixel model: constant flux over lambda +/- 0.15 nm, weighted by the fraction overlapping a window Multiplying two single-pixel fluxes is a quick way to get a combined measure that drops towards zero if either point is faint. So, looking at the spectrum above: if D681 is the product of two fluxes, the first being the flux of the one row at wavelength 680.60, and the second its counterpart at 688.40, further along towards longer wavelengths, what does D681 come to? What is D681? 435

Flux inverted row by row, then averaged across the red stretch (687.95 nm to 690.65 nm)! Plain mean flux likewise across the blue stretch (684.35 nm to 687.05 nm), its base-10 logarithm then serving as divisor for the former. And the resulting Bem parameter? 0.0360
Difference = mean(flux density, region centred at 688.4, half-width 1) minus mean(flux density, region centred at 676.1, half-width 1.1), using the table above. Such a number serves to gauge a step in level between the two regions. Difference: -0.63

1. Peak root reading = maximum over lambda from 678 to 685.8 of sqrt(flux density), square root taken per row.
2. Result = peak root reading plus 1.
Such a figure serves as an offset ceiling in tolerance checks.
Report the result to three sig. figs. 5.61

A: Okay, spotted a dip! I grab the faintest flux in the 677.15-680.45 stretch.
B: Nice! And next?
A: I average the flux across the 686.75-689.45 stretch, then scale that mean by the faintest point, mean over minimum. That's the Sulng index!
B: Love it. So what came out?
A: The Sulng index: 1.016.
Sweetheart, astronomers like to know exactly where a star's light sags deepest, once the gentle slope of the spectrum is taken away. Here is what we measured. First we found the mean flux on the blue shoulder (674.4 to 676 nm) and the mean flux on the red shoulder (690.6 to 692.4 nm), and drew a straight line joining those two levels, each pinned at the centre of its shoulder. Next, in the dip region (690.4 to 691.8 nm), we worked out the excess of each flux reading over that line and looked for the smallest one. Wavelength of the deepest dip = 691.40 nm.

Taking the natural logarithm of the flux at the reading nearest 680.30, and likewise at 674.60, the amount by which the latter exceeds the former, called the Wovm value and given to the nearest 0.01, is 0.03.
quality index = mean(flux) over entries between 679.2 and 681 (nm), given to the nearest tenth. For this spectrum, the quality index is 21.0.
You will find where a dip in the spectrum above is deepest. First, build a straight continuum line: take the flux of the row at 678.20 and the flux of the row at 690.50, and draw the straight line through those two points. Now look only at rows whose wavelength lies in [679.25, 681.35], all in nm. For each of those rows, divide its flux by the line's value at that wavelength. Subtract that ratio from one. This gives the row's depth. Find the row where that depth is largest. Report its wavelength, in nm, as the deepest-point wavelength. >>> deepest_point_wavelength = 680.30 nm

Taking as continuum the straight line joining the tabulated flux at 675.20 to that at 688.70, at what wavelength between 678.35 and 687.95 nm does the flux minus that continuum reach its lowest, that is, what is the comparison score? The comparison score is 684.20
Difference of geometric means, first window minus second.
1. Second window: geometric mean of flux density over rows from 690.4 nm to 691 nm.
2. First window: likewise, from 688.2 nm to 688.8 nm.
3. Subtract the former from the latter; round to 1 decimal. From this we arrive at 0.1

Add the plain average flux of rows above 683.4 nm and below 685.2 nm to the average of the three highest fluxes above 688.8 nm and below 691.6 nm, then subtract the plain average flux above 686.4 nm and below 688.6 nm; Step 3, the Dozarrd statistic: 21.0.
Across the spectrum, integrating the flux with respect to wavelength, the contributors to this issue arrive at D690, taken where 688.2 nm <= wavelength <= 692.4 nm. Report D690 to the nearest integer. 87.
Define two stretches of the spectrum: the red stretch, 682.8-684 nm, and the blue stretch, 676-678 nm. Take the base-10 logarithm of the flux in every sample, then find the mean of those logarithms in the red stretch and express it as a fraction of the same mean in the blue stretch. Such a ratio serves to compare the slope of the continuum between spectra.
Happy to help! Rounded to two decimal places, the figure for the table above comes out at 0.99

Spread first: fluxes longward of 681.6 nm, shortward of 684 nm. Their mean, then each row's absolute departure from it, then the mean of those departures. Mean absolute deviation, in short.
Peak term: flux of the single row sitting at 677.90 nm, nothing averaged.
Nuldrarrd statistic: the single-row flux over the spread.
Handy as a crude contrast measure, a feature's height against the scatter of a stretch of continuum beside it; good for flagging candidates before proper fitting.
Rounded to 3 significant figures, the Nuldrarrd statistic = 142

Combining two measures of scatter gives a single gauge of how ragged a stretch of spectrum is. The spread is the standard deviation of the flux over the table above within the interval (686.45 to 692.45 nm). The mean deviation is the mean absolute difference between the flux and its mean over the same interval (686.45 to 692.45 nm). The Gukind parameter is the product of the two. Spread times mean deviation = 0.11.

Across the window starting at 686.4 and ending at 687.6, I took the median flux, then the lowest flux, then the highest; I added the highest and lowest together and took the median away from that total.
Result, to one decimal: 21.3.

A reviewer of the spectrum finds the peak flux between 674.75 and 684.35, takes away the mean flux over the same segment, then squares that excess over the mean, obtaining 0.7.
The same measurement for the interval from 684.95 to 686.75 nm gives 0.0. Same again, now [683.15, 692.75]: 0.3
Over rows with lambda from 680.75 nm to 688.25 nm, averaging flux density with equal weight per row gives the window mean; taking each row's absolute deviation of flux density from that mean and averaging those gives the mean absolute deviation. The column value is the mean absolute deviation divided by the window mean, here 0.0083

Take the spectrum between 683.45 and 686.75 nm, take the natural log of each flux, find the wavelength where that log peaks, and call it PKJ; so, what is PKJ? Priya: 684.50 nm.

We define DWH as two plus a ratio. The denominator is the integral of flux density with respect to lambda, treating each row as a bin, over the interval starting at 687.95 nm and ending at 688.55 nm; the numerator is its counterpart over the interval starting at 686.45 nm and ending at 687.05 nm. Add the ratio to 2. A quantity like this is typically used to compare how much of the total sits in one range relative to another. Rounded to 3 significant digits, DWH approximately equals 3.03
